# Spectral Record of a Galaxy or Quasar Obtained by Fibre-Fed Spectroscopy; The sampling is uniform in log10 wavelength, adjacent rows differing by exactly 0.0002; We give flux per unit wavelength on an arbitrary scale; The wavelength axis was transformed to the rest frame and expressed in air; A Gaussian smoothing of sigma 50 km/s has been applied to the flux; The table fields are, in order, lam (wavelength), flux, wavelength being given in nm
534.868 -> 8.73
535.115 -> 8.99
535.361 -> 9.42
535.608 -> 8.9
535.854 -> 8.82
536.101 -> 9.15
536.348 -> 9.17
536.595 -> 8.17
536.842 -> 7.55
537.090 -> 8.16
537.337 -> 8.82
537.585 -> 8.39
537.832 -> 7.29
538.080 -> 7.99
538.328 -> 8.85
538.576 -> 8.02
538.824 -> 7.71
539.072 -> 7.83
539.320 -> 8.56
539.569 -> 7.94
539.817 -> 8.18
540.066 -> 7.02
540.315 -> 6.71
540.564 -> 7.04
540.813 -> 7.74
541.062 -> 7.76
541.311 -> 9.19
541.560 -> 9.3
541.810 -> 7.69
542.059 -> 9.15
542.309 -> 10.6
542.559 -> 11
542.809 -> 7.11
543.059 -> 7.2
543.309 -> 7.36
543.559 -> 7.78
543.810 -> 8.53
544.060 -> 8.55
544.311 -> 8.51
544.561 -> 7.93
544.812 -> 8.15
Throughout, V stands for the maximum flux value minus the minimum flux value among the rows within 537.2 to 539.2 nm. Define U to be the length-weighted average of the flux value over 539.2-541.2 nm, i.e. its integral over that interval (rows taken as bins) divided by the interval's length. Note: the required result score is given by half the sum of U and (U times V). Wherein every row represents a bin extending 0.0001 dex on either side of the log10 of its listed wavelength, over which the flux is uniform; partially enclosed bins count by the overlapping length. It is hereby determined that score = 9.8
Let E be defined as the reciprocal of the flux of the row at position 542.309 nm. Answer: 0.09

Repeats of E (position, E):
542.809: 0.14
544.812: 0.12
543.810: 0.12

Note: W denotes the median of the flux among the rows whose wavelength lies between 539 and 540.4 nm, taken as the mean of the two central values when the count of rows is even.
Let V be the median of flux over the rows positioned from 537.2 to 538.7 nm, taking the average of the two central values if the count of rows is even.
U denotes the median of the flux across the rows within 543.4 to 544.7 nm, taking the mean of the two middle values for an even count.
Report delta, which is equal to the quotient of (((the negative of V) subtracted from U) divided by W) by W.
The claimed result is 0.269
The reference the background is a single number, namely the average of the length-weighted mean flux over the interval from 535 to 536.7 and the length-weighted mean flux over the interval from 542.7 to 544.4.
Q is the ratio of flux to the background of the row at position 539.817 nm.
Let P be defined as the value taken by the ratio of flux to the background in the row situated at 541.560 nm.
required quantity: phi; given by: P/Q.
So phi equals 1.14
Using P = 1.11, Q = 0.97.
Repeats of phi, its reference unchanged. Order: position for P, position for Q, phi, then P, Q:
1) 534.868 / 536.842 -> 1.16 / 1.04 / 0.90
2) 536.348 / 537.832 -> 1.26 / 1.09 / 0.87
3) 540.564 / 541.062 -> 0.91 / 0.84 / 0.92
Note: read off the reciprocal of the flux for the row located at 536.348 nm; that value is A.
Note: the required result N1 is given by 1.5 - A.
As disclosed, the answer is 1.39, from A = 0.109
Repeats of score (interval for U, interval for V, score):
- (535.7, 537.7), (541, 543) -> 20.9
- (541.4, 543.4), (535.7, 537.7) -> 11.4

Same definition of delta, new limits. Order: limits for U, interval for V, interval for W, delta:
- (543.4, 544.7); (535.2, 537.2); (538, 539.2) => 0.272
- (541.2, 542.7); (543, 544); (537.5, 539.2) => 0.263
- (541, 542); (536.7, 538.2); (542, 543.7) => 0.273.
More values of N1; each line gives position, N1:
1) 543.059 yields 1.36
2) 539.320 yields 1.38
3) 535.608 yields 1.39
